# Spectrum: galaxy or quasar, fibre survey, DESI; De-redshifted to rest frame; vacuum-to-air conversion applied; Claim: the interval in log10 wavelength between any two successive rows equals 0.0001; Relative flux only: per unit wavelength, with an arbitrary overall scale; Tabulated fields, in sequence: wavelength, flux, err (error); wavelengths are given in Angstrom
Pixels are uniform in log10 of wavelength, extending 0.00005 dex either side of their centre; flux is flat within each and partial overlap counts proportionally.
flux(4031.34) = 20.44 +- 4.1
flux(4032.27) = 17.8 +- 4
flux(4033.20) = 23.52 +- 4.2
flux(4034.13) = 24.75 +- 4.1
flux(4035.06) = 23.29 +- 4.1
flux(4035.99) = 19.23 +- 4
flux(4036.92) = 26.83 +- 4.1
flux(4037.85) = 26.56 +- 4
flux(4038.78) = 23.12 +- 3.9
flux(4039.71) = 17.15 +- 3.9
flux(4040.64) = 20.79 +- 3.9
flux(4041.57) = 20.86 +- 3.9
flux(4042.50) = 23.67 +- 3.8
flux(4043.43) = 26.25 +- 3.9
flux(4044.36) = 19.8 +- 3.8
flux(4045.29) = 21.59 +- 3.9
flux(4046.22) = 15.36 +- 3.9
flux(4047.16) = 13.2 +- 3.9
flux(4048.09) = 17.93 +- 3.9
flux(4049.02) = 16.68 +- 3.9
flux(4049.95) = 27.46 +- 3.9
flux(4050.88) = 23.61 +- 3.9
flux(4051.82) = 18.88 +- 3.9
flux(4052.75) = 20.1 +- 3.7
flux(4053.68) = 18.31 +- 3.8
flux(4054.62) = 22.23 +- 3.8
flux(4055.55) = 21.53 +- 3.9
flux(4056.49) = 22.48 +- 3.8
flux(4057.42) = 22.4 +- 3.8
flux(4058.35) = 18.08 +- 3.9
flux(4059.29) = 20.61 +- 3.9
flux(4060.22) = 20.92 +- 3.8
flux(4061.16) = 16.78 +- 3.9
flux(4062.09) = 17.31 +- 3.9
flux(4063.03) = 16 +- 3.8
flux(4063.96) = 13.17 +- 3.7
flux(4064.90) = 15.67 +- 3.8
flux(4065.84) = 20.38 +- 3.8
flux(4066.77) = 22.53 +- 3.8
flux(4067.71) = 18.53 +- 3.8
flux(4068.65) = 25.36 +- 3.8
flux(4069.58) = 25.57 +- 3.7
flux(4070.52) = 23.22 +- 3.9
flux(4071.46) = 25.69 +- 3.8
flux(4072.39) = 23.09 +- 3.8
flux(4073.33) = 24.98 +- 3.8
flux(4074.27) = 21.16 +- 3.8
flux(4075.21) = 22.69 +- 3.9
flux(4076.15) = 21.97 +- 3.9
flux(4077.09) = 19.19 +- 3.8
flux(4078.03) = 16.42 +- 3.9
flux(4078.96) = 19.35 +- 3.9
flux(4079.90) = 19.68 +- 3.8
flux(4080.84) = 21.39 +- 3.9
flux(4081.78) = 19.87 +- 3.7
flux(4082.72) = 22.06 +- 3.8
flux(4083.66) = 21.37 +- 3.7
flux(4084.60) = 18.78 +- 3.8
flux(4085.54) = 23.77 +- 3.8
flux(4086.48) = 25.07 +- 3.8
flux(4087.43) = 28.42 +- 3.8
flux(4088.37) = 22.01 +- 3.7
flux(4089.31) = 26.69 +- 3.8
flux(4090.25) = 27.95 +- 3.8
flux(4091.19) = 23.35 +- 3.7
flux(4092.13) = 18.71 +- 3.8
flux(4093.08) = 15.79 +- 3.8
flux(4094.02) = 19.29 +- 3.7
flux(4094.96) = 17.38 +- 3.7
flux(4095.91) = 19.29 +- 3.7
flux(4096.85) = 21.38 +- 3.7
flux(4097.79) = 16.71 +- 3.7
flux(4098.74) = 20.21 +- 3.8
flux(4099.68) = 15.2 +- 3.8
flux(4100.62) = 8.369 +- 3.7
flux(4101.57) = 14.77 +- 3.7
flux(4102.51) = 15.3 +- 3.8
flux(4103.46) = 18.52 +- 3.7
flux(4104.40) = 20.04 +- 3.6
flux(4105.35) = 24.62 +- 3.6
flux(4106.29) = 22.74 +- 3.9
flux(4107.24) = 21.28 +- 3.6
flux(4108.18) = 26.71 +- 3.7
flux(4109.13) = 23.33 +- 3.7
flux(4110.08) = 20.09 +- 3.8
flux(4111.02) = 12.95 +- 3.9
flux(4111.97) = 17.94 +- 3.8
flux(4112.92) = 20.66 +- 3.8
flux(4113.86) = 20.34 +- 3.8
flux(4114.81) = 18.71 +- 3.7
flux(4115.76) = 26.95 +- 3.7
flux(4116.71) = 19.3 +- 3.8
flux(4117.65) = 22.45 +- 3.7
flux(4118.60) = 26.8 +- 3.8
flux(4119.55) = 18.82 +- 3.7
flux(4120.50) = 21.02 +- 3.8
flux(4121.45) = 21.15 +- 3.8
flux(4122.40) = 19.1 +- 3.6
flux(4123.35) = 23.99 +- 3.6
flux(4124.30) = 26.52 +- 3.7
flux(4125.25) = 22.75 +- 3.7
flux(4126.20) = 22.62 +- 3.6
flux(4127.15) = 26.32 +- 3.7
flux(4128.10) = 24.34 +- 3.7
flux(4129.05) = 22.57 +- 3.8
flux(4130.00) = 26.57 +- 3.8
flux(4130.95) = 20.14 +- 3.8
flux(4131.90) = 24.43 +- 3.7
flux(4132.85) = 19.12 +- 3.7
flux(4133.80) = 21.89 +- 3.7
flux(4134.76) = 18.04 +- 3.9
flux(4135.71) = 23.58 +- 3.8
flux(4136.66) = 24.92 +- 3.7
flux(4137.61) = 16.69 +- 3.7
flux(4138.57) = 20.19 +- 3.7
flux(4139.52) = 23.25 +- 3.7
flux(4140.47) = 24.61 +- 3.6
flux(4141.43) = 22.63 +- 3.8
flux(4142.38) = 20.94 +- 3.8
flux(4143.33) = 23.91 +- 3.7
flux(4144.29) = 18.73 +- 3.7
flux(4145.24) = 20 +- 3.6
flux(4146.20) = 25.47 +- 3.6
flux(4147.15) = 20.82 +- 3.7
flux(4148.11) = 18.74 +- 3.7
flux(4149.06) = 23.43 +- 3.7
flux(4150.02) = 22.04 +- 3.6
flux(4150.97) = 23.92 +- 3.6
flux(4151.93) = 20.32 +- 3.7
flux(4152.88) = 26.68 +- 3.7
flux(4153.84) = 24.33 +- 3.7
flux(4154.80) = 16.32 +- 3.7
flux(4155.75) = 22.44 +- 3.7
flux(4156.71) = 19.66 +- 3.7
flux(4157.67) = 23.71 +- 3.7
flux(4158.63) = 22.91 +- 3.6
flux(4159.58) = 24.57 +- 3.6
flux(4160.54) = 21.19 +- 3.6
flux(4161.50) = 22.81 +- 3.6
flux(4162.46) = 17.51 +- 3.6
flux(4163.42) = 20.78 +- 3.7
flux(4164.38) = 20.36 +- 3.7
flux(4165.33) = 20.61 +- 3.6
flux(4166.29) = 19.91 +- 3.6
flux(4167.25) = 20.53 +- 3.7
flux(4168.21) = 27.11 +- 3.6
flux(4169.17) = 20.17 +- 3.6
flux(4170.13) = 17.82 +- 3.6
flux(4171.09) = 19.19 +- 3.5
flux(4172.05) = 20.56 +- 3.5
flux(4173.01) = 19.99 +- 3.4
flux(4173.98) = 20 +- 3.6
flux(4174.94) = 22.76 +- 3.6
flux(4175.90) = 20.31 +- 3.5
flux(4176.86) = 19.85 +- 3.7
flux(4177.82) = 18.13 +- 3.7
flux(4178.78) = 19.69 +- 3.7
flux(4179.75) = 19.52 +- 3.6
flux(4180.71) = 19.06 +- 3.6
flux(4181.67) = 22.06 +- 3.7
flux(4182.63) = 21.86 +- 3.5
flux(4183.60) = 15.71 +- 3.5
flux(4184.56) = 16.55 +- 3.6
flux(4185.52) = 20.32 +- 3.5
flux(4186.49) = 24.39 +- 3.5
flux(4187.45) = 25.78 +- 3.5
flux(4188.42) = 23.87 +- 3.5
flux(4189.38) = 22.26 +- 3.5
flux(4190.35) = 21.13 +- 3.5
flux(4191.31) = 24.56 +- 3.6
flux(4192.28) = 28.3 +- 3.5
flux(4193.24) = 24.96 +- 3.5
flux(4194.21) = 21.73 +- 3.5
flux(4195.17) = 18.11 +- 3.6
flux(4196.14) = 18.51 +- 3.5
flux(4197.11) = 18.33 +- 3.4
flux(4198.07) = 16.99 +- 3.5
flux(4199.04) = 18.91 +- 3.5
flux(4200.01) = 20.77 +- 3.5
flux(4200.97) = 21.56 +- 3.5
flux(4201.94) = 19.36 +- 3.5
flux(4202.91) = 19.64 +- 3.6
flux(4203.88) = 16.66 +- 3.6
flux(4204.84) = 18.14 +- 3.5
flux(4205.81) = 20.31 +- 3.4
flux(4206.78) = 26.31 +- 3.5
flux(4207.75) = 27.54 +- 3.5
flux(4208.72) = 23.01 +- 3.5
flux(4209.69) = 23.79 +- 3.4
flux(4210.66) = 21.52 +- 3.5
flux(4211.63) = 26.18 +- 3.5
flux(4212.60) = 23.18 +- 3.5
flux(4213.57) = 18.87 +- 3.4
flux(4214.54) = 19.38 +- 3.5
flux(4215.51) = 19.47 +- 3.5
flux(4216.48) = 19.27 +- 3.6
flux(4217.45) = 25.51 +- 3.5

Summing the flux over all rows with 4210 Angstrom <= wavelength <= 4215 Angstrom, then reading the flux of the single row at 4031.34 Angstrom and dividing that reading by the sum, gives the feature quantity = 0.19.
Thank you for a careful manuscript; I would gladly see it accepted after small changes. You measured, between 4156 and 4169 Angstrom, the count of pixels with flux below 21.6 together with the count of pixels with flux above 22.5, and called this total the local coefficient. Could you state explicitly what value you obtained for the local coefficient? 13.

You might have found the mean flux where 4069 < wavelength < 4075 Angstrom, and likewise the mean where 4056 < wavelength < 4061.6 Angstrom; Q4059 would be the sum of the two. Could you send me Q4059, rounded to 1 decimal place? 44.2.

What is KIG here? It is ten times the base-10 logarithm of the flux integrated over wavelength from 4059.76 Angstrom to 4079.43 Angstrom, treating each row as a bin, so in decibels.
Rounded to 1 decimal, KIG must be 26.1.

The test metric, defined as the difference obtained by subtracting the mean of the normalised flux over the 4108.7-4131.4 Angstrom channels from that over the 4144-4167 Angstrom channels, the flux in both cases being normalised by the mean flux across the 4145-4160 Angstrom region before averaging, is -0.015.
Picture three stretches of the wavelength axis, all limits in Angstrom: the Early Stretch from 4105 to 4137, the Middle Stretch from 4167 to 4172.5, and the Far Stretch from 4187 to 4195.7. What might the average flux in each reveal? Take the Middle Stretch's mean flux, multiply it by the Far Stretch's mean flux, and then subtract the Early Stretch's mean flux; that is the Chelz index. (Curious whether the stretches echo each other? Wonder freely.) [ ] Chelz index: 467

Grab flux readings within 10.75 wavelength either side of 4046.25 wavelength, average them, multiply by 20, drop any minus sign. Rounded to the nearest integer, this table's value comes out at 421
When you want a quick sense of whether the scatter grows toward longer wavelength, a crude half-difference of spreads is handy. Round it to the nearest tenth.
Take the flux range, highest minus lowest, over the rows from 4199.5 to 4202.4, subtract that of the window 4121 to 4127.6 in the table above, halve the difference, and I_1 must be -2.6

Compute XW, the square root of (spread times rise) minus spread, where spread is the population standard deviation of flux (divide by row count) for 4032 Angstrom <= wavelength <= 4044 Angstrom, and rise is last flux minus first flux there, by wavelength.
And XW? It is 2.0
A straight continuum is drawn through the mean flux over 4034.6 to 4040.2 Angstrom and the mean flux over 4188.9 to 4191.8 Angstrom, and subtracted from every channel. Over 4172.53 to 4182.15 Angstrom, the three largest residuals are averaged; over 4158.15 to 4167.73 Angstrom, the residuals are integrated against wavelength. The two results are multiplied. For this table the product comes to 14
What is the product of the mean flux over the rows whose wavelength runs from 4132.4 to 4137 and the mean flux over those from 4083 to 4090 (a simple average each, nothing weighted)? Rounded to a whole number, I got 510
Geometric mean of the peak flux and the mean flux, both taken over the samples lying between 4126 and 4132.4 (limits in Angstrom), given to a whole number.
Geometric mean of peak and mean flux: 25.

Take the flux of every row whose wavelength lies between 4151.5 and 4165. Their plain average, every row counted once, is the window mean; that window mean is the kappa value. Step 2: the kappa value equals 21.7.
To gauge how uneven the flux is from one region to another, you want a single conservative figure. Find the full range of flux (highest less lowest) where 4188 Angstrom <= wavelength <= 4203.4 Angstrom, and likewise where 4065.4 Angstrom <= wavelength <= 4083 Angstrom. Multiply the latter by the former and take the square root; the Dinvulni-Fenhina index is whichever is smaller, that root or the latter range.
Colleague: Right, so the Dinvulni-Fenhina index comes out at 9.3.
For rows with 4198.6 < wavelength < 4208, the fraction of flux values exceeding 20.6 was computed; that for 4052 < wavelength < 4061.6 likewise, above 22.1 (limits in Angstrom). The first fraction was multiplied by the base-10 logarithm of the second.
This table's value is -0.21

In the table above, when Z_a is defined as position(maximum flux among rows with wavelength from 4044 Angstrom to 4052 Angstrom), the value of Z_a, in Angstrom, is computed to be 4049.95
